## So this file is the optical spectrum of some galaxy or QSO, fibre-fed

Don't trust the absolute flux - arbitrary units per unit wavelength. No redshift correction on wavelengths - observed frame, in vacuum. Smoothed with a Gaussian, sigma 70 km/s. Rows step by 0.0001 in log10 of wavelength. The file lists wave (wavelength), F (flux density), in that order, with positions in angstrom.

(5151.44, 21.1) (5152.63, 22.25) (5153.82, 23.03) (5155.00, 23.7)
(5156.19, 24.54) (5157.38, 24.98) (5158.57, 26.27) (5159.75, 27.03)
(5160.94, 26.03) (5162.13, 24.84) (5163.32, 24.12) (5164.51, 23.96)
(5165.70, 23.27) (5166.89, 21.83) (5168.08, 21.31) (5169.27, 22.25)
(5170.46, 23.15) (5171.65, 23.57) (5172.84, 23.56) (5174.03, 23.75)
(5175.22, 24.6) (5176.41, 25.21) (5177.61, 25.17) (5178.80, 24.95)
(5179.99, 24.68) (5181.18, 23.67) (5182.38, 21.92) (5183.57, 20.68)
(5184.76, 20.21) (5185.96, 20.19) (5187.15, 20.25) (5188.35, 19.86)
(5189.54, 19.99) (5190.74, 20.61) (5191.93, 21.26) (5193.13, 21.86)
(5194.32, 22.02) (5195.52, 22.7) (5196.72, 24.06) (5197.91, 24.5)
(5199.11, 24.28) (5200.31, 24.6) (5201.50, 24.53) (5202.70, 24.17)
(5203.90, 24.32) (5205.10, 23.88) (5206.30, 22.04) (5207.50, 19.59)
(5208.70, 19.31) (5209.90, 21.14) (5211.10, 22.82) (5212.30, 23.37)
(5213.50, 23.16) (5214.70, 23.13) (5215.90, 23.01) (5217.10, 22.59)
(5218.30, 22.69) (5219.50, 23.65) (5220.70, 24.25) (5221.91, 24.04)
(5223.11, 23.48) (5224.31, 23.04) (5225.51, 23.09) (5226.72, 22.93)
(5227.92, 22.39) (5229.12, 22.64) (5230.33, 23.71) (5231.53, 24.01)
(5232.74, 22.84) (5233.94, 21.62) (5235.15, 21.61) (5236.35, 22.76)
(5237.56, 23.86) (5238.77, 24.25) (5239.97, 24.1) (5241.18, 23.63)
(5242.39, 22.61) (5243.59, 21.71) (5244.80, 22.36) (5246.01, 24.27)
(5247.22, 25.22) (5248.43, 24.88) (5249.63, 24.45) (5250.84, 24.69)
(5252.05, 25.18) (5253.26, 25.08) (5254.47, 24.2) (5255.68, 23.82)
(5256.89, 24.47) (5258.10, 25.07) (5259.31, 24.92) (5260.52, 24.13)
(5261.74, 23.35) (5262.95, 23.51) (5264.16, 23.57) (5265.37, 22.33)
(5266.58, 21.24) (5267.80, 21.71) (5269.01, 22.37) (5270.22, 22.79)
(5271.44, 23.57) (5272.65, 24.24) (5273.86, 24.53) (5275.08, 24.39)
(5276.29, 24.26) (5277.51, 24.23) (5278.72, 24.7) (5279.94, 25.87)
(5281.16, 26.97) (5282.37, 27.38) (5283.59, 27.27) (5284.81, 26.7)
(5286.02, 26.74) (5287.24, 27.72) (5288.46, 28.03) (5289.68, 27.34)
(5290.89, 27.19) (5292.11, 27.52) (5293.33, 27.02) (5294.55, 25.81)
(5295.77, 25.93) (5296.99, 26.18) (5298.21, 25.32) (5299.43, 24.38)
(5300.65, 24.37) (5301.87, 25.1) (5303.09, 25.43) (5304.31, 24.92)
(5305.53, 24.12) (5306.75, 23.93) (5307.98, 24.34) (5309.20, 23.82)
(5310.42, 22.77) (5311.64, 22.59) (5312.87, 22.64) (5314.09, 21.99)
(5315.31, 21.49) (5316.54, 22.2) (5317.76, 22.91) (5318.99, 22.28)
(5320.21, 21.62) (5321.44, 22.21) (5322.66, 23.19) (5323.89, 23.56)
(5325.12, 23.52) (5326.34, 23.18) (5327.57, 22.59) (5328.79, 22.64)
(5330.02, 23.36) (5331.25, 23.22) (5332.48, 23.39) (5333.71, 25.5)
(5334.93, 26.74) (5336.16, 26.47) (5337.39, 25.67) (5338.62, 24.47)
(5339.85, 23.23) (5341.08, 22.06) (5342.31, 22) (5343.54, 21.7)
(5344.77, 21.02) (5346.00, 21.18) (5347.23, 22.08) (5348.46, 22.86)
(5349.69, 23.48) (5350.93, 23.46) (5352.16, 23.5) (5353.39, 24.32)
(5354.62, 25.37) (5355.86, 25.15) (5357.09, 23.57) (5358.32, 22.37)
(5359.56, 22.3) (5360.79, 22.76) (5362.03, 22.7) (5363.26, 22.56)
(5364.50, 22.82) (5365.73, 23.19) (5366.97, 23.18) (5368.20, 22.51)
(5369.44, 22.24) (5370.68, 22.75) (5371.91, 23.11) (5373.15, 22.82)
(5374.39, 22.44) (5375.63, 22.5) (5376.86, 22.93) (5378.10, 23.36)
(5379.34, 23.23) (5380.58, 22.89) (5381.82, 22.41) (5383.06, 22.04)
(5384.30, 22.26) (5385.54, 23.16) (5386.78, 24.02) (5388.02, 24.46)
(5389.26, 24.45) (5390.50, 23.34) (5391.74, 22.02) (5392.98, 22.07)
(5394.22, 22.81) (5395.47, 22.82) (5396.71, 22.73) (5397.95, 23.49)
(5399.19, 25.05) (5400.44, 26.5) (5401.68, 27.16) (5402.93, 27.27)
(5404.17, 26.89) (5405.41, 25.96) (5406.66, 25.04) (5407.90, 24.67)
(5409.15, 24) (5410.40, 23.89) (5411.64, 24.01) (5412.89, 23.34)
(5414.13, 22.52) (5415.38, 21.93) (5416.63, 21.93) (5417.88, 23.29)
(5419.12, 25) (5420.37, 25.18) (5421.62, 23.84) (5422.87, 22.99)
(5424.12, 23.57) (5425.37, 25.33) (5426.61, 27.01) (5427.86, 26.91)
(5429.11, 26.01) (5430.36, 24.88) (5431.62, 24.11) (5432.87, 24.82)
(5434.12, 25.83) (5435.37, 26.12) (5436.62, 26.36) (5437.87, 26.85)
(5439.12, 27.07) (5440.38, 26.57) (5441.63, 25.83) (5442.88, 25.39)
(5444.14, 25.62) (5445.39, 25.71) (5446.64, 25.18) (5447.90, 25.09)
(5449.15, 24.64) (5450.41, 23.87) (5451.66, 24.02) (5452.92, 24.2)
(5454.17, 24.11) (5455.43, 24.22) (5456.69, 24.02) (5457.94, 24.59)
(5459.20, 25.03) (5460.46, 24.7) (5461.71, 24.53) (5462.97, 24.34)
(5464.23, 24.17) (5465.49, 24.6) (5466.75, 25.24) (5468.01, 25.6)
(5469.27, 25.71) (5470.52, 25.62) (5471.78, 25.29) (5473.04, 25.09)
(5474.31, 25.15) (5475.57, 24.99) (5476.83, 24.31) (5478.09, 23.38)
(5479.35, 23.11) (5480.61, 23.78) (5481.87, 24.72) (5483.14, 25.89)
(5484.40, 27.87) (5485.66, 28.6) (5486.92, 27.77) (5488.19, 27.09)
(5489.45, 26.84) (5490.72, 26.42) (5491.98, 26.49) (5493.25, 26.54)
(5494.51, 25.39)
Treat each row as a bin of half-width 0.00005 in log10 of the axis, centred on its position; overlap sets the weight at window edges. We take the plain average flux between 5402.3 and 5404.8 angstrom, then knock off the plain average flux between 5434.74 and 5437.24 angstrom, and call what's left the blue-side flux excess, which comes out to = 0.8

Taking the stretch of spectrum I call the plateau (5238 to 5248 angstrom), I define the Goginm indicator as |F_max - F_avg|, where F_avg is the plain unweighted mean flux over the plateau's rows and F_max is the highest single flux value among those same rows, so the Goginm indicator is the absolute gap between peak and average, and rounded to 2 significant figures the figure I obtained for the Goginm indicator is 1.7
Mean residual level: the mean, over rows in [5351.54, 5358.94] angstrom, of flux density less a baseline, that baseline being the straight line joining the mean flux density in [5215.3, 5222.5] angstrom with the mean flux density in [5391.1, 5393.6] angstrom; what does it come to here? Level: 1.7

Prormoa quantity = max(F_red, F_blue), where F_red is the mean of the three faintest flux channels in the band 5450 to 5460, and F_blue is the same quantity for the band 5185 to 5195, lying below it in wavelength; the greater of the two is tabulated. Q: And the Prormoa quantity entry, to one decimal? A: 24.0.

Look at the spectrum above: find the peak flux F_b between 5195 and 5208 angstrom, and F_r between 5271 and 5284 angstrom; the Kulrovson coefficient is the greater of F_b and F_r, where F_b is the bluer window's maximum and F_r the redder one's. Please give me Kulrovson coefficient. 27.4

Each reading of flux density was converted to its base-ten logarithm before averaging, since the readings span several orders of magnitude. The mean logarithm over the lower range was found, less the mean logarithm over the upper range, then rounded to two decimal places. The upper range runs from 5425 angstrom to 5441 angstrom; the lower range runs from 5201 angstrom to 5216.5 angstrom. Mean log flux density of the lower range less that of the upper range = -0.06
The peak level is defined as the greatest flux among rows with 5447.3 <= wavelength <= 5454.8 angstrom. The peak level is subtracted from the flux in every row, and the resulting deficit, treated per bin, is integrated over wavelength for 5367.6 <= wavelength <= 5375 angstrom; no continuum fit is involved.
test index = -18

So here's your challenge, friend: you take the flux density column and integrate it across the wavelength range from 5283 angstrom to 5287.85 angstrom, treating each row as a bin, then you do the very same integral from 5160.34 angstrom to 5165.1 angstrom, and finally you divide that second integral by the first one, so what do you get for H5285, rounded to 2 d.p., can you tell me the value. 0.89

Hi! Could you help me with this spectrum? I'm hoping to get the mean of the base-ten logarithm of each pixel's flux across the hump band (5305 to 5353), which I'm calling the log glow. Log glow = 1.364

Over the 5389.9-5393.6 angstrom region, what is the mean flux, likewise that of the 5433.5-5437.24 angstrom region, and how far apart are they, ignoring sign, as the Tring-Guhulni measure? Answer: 3.6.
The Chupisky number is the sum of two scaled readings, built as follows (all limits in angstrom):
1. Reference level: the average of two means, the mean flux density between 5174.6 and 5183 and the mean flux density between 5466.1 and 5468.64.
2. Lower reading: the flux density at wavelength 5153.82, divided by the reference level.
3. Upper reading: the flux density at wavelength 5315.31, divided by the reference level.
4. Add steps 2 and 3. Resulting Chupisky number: 1.79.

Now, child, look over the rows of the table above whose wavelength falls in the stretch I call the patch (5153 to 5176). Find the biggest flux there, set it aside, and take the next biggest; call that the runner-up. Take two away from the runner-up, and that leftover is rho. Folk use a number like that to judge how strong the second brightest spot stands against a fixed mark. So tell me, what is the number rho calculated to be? 24.3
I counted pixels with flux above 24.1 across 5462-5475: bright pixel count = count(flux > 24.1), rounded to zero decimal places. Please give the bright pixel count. 10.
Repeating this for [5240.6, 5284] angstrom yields 22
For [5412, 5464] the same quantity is 30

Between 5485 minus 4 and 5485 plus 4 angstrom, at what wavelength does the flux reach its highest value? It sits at 5485.66 angstrom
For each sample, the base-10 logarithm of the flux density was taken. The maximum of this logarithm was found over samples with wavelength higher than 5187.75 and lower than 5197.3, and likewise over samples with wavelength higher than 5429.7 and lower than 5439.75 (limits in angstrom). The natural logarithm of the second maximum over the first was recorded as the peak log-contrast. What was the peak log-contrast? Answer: 0.04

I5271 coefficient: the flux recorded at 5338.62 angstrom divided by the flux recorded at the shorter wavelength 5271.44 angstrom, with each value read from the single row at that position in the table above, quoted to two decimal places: 1.04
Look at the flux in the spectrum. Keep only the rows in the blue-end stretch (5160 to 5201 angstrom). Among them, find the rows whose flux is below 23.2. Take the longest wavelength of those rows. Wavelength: 5195.52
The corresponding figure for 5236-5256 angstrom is 5244.80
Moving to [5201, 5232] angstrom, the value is 5229.12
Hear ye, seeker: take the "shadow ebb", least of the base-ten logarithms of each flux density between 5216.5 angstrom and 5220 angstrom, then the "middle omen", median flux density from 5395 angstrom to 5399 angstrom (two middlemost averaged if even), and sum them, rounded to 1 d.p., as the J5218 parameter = 24.2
